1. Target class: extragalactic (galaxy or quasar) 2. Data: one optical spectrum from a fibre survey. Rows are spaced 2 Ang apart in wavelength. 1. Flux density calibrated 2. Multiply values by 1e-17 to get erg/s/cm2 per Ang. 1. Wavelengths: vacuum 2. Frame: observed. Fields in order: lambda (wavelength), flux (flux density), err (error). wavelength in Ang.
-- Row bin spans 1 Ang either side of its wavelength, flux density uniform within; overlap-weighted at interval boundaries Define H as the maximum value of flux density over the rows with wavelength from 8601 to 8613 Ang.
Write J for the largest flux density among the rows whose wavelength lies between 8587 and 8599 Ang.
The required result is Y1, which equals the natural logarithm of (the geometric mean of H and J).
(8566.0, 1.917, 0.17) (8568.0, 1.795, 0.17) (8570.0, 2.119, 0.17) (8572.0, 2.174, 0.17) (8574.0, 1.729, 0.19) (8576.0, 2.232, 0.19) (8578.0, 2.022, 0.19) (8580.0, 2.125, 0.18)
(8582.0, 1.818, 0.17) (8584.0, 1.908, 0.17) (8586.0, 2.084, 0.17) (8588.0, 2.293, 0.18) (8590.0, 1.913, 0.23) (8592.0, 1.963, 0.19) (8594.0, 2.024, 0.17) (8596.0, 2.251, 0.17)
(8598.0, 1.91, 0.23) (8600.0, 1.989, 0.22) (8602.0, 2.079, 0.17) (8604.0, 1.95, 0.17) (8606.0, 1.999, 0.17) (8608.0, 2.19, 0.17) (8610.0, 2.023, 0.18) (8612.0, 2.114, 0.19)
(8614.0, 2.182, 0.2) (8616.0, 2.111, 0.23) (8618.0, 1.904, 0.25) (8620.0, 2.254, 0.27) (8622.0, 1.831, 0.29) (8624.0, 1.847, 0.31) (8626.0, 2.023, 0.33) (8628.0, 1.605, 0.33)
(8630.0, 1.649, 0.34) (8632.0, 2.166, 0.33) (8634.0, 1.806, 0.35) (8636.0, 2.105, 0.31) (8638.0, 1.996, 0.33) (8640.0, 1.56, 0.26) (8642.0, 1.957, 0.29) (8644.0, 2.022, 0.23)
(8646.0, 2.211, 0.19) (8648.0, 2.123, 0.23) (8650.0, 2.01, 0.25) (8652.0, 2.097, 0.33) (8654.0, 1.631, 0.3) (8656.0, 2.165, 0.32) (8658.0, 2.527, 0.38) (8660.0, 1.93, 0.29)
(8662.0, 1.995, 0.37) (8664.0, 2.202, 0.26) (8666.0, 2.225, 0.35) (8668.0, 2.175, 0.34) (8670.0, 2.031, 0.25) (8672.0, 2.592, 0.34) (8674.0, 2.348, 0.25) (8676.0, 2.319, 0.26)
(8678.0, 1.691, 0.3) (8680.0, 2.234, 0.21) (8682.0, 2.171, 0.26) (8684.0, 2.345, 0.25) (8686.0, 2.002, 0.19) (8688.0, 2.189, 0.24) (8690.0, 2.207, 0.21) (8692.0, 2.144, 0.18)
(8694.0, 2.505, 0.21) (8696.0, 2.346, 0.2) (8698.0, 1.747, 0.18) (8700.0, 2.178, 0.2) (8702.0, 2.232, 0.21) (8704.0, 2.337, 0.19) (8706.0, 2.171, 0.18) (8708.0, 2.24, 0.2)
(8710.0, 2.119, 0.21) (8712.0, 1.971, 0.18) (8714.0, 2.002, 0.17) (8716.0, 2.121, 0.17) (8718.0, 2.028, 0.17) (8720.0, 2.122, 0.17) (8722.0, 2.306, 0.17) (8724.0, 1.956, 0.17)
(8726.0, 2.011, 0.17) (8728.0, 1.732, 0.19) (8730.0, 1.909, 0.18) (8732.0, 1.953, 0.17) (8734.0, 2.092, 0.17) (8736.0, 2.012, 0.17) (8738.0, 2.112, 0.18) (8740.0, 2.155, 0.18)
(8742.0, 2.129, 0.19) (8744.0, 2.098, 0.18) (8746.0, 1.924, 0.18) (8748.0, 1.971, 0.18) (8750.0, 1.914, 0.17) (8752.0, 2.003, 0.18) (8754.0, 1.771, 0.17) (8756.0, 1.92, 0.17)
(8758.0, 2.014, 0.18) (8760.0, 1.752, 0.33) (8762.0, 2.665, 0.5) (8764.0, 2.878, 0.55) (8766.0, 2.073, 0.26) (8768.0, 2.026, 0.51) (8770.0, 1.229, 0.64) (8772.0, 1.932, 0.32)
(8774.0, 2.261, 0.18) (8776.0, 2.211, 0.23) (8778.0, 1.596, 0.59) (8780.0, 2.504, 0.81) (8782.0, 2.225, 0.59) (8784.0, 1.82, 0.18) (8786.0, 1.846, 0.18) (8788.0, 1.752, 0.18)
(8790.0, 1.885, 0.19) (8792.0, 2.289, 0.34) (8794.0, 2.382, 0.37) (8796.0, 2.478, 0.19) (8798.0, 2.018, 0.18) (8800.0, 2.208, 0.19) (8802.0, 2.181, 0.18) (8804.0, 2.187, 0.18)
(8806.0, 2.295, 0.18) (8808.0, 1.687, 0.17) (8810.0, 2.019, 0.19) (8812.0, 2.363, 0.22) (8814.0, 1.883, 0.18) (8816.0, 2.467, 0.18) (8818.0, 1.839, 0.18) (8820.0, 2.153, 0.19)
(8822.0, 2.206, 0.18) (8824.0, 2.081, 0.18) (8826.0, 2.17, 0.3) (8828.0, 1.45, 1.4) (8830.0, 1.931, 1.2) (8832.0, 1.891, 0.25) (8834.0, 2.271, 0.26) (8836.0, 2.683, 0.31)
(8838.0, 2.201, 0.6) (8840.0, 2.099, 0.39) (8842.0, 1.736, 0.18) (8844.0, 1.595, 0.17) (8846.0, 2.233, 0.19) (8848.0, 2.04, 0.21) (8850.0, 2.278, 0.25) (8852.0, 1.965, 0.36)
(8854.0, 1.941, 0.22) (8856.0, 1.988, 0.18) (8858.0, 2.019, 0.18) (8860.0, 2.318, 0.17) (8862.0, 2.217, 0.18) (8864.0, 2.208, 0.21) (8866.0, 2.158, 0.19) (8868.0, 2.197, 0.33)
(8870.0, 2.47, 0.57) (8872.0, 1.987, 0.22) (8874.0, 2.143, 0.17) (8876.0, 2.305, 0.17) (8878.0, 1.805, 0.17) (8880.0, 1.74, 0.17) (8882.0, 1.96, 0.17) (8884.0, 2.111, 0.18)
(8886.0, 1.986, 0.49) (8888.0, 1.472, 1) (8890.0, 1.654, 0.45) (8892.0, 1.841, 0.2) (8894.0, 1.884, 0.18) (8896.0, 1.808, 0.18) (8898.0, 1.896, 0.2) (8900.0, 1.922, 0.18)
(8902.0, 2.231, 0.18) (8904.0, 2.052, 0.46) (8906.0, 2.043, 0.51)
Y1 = 0.807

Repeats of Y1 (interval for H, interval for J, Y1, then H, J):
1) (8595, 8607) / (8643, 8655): 0.802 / 2.251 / 2.211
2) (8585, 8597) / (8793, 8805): 0.869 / 2.293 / 2.478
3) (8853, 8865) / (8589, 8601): 0.826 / 2.318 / 2.251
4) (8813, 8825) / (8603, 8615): 0.843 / 2.467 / 2.19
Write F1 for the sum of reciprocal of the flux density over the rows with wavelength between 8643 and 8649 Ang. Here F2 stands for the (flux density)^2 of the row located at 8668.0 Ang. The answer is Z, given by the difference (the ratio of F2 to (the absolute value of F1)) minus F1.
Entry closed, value 2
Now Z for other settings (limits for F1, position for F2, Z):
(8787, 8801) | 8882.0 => -2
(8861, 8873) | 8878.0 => -2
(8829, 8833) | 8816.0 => 5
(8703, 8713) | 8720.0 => 0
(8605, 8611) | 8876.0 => 2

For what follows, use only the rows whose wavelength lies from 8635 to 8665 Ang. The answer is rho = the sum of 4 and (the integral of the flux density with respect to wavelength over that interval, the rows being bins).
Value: 65.1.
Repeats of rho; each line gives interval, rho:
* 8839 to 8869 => 66.0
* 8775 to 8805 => 67.2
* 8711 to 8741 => 65.0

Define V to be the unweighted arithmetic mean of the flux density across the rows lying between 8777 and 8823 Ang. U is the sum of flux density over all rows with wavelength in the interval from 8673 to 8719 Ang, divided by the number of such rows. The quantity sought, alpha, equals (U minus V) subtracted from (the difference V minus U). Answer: -0.1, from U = 2.16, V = 2.10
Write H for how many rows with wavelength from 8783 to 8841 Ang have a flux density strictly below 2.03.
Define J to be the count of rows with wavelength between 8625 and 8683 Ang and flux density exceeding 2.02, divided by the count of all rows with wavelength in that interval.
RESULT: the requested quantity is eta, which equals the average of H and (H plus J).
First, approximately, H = 12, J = 0.62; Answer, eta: 12.3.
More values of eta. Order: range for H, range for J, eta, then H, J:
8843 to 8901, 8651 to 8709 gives 17.4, 17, 0.79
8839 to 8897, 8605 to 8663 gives 16.3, 16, 0.52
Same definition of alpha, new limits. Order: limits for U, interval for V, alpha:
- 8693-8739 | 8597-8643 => -0.3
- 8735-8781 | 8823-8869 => 0.0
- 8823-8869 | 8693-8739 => 0.0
